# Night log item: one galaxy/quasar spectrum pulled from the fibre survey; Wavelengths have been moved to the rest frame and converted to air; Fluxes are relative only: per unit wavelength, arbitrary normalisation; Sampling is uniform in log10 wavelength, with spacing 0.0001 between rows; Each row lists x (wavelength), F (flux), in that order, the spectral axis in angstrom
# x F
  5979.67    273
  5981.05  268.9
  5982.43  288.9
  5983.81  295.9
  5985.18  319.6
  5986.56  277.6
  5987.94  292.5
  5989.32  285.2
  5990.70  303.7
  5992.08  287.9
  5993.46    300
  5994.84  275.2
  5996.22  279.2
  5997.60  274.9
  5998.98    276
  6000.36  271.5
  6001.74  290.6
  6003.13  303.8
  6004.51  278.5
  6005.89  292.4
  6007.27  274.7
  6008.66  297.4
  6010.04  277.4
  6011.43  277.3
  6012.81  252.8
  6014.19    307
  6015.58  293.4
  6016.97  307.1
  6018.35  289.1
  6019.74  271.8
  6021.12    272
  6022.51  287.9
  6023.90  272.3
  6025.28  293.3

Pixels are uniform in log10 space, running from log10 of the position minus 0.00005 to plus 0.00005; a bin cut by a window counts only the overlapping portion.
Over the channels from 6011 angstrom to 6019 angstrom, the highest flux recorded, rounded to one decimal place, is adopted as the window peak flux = 307.1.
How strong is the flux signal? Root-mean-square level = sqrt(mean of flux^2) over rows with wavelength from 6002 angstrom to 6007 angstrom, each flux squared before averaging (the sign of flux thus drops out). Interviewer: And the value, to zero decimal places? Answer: 292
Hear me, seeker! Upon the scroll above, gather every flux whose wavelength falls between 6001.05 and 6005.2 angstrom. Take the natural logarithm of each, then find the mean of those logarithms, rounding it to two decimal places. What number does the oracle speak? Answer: 5.67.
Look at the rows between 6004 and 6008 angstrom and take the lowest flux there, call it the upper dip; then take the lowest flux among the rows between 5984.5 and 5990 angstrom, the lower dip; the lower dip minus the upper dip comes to 3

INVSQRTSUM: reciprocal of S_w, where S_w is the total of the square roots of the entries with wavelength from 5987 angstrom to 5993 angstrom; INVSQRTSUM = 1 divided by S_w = 0.0146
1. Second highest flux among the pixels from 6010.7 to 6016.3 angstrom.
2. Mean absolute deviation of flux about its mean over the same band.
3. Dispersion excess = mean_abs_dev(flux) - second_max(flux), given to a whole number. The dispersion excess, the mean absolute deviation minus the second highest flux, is -276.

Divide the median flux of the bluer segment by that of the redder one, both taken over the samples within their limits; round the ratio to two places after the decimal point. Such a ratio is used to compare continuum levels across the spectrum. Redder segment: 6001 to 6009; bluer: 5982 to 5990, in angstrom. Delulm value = 1.00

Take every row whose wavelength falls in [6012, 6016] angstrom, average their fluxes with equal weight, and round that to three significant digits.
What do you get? 284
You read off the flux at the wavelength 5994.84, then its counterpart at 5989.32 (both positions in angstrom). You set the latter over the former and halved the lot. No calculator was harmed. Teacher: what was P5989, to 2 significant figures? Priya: 0.52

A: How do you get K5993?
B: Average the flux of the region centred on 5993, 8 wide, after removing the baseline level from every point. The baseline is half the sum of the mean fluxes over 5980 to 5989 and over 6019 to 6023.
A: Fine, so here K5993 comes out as 5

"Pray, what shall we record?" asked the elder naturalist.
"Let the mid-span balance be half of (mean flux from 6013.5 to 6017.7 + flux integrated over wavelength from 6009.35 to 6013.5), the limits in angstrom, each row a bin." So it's 710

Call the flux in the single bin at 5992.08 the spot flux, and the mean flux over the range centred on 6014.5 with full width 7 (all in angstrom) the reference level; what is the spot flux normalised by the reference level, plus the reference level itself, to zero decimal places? 289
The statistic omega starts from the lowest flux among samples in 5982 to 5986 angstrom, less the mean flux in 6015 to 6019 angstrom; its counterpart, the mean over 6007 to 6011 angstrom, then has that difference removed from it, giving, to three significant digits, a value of 291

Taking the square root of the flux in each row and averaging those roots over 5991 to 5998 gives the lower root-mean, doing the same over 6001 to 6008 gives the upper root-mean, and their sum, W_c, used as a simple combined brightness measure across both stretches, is 33.8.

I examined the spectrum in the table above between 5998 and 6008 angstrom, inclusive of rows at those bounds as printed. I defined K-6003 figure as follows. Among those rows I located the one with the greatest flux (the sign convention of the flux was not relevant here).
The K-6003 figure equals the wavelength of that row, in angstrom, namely 6003.13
